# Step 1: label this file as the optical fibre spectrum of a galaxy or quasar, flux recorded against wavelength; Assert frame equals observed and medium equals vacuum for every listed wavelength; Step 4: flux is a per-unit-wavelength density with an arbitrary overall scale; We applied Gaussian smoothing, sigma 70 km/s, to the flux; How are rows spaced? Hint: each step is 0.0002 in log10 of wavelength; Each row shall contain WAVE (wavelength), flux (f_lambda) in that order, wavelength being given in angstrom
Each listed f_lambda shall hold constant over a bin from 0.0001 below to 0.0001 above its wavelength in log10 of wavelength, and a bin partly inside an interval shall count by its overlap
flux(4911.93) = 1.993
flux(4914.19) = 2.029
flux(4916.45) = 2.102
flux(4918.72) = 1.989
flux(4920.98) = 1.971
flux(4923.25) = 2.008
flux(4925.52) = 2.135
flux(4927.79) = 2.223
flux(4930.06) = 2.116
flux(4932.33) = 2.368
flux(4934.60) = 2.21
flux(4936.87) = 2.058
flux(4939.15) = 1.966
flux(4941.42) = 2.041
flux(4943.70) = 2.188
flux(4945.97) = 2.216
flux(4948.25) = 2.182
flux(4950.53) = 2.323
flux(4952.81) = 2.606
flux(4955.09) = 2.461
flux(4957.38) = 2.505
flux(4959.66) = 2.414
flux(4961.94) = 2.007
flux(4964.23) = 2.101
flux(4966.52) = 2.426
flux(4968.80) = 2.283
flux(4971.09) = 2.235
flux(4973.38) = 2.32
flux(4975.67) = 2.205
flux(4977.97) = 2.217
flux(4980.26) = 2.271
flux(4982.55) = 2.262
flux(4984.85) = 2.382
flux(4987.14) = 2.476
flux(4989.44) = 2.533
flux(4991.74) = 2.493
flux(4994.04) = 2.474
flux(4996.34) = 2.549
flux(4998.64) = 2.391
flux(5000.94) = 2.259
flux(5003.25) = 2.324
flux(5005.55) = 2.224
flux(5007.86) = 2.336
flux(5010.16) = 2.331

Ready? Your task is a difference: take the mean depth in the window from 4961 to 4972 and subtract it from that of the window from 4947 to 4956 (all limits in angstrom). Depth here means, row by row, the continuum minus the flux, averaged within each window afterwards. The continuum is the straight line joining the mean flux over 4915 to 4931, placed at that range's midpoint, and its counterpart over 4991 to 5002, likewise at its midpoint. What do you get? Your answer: -0.25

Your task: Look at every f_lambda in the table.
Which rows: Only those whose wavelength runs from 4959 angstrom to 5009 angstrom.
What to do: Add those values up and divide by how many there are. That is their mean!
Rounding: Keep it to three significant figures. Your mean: 2.33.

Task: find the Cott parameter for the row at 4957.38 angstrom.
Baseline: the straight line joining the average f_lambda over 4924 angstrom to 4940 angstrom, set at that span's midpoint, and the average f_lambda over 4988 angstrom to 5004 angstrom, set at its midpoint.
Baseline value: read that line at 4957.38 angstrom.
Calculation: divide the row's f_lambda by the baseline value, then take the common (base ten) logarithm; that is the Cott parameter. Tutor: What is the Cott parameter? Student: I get 0.044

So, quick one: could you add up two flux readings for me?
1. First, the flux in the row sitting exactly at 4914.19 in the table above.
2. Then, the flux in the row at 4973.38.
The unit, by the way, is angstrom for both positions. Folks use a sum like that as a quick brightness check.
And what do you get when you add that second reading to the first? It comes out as 4.3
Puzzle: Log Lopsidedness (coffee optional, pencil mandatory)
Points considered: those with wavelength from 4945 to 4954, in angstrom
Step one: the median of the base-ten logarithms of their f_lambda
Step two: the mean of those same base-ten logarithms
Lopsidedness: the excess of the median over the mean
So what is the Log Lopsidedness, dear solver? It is -0.011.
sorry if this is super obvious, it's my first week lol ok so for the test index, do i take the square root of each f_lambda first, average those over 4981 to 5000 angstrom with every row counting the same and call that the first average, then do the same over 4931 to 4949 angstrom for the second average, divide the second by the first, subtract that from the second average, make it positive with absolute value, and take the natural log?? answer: -0.64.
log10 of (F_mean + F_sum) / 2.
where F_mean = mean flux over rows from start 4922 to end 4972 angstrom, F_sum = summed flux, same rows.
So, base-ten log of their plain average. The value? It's 1.4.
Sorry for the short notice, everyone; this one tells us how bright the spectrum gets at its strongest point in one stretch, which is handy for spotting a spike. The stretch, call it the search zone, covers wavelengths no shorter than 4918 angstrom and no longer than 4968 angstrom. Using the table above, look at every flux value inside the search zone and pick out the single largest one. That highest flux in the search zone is 2.606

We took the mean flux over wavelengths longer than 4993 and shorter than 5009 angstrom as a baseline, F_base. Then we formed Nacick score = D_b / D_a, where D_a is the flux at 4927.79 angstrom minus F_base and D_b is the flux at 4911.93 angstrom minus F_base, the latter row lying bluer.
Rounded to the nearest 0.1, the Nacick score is 2.6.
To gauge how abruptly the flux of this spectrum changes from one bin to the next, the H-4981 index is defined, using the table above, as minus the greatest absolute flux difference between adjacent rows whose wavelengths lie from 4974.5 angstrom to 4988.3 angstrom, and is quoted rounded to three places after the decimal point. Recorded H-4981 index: -0.120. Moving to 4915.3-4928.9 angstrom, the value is -0.127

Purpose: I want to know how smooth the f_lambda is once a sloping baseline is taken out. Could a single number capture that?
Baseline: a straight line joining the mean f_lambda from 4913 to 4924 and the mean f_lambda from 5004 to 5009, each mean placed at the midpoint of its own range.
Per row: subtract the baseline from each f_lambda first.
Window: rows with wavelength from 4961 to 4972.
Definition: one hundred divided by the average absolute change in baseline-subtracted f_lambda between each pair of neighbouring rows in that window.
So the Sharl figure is 656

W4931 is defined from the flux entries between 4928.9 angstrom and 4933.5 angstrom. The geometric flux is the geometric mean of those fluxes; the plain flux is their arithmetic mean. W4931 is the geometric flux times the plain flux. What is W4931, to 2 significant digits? 5.0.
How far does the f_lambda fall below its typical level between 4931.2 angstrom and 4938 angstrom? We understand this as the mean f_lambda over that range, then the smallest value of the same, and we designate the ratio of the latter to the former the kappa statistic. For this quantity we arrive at 0.930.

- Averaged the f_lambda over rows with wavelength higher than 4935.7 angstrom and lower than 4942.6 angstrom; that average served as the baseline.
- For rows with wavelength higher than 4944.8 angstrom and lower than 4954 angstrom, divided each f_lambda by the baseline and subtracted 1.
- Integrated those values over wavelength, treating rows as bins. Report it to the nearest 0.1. 1.4 angstrom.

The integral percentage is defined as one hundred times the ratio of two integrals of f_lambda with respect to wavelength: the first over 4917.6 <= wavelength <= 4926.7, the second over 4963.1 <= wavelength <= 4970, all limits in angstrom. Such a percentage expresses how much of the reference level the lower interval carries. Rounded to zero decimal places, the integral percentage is 118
